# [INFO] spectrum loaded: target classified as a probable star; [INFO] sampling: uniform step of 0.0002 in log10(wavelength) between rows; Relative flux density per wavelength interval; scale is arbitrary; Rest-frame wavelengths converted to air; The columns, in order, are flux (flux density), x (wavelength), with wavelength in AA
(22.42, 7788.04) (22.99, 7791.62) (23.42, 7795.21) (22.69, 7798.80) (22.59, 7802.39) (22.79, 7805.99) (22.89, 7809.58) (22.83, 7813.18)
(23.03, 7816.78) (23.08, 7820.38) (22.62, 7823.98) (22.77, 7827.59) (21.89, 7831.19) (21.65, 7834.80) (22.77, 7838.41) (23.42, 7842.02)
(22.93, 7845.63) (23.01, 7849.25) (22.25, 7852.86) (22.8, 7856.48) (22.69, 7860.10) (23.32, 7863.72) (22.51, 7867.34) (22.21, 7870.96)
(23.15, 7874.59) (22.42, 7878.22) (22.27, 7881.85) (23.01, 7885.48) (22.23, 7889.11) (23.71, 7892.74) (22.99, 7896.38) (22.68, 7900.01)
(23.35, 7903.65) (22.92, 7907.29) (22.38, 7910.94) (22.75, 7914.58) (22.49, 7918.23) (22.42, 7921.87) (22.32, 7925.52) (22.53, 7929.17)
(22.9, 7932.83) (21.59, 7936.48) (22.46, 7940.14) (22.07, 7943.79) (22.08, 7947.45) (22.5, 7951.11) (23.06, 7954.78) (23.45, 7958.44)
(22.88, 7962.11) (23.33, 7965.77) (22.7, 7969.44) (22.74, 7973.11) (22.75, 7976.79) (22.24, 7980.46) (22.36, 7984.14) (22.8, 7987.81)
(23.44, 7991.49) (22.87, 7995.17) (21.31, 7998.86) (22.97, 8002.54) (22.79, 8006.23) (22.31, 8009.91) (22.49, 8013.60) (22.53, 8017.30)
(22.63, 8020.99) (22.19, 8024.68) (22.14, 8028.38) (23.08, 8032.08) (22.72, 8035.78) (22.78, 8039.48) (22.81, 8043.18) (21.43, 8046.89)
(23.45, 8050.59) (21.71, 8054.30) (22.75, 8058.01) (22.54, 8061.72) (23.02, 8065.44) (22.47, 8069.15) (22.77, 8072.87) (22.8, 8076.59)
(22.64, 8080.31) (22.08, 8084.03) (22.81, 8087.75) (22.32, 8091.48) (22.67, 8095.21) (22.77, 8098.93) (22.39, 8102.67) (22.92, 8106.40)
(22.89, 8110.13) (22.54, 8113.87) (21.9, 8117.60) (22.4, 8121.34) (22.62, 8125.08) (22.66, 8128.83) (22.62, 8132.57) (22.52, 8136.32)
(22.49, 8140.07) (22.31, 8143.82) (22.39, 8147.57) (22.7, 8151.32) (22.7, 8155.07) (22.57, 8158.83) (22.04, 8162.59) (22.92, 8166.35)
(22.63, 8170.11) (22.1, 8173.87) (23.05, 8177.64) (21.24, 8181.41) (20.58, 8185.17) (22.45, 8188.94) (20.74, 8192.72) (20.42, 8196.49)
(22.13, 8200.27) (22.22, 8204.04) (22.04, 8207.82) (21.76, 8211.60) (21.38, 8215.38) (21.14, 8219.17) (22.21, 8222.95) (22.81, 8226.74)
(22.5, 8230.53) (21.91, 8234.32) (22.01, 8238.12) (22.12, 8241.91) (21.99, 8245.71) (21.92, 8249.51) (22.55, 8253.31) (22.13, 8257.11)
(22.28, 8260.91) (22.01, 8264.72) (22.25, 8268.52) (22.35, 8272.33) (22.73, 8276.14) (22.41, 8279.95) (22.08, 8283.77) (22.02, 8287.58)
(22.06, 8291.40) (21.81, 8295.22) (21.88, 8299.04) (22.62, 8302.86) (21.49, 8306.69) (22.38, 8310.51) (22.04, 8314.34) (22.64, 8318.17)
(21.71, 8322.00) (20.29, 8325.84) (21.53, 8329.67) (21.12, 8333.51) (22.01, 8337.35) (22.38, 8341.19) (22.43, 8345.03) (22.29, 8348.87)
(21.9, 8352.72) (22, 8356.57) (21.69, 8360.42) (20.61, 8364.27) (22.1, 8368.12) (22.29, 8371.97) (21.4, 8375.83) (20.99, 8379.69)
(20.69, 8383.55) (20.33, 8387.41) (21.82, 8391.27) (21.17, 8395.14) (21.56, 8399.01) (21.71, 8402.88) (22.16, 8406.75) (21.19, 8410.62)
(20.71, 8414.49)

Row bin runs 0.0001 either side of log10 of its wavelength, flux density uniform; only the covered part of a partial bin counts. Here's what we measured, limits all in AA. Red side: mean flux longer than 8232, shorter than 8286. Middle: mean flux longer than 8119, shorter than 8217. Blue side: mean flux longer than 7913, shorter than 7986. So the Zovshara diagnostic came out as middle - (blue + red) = -22.6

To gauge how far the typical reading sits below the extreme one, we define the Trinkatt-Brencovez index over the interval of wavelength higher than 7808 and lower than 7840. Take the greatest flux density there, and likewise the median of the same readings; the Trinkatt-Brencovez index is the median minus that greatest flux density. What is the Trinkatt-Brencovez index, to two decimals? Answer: -0.31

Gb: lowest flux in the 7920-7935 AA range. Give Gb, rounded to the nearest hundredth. 22.32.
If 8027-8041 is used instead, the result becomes 22.14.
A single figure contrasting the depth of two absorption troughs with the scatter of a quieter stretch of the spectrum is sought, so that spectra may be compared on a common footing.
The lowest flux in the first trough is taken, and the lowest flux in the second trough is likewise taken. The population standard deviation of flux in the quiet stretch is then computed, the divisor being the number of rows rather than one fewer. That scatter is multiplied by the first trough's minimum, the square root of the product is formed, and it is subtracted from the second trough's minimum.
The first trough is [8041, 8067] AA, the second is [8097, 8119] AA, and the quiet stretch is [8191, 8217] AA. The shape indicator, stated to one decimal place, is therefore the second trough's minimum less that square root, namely 18.1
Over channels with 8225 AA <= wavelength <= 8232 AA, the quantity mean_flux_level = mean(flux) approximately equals 22.7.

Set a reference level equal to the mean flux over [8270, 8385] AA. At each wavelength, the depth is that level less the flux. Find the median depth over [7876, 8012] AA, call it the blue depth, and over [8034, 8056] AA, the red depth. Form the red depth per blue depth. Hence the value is 1.06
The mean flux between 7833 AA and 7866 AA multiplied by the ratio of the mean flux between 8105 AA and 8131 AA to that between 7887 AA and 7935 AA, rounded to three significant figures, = 22.6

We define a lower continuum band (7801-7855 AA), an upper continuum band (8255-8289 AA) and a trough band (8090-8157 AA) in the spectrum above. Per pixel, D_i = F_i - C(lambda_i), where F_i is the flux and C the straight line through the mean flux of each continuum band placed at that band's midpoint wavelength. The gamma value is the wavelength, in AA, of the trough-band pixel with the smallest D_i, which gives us 8117.60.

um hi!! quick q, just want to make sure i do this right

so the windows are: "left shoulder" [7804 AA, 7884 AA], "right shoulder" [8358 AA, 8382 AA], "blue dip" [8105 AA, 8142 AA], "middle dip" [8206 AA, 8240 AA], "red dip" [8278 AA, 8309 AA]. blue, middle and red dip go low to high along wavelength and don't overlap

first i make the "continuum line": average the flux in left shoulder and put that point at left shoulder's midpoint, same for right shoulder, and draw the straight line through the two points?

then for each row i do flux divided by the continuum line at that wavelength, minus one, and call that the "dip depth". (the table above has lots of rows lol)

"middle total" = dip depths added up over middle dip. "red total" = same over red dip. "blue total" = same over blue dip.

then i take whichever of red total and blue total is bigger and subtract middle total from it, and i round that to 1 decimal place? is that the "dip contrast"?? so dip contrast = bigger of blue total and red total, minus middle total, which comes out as 0.2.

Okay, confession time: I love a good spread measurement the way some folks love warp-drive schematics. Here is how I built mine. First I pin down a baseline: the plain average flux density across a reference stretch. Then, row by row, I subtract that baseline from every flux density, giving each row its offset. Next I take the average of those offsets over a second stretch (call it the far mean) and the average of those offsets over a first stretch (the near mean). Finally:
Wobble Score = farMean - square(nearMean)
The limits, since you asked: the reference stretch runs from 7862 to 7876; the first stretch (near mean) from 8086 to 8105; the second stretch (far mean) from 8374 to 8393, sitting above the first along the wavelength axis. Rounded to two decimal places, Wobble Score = -1.79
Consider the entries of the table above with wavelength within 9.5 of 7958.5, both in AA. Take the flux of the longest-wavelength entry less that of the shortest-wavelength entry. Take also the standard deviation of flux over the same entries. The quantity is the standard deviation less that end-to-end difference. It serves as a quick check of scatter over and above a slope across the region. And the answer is -0.5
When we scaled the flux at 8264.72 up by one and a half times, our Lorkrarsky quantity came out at 33.0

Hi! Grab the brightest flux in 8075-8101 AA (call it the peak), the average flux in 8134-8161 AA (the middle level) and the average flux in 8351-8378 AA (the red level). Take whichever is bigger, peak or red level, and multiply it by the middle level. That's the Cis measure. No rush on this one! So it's 514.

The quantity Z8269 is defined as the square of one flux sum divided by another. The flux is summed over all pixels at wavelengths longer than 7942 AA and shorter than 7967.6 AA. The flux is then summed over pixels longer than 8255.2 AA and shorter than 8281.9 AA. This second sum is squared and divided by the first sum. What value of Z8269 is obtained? 153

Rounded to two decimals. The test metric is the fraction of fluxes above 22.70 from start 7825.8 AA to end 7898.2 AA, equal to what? 0.55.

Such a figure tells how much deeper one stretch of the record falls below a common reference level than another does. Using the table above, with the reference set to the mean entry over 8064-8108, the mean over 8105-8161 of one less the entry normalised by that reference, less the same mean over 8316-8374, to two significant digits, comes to -0.033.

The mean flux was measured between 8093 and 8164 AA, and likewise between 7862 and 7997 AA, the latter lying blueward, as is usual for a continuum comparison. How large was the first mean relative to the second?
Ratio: 0.993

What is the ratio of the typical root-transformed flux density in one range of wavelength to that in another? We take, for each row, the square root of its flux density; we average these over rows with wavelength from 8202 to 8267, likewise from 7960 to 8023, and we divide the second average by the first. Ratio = 1.01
